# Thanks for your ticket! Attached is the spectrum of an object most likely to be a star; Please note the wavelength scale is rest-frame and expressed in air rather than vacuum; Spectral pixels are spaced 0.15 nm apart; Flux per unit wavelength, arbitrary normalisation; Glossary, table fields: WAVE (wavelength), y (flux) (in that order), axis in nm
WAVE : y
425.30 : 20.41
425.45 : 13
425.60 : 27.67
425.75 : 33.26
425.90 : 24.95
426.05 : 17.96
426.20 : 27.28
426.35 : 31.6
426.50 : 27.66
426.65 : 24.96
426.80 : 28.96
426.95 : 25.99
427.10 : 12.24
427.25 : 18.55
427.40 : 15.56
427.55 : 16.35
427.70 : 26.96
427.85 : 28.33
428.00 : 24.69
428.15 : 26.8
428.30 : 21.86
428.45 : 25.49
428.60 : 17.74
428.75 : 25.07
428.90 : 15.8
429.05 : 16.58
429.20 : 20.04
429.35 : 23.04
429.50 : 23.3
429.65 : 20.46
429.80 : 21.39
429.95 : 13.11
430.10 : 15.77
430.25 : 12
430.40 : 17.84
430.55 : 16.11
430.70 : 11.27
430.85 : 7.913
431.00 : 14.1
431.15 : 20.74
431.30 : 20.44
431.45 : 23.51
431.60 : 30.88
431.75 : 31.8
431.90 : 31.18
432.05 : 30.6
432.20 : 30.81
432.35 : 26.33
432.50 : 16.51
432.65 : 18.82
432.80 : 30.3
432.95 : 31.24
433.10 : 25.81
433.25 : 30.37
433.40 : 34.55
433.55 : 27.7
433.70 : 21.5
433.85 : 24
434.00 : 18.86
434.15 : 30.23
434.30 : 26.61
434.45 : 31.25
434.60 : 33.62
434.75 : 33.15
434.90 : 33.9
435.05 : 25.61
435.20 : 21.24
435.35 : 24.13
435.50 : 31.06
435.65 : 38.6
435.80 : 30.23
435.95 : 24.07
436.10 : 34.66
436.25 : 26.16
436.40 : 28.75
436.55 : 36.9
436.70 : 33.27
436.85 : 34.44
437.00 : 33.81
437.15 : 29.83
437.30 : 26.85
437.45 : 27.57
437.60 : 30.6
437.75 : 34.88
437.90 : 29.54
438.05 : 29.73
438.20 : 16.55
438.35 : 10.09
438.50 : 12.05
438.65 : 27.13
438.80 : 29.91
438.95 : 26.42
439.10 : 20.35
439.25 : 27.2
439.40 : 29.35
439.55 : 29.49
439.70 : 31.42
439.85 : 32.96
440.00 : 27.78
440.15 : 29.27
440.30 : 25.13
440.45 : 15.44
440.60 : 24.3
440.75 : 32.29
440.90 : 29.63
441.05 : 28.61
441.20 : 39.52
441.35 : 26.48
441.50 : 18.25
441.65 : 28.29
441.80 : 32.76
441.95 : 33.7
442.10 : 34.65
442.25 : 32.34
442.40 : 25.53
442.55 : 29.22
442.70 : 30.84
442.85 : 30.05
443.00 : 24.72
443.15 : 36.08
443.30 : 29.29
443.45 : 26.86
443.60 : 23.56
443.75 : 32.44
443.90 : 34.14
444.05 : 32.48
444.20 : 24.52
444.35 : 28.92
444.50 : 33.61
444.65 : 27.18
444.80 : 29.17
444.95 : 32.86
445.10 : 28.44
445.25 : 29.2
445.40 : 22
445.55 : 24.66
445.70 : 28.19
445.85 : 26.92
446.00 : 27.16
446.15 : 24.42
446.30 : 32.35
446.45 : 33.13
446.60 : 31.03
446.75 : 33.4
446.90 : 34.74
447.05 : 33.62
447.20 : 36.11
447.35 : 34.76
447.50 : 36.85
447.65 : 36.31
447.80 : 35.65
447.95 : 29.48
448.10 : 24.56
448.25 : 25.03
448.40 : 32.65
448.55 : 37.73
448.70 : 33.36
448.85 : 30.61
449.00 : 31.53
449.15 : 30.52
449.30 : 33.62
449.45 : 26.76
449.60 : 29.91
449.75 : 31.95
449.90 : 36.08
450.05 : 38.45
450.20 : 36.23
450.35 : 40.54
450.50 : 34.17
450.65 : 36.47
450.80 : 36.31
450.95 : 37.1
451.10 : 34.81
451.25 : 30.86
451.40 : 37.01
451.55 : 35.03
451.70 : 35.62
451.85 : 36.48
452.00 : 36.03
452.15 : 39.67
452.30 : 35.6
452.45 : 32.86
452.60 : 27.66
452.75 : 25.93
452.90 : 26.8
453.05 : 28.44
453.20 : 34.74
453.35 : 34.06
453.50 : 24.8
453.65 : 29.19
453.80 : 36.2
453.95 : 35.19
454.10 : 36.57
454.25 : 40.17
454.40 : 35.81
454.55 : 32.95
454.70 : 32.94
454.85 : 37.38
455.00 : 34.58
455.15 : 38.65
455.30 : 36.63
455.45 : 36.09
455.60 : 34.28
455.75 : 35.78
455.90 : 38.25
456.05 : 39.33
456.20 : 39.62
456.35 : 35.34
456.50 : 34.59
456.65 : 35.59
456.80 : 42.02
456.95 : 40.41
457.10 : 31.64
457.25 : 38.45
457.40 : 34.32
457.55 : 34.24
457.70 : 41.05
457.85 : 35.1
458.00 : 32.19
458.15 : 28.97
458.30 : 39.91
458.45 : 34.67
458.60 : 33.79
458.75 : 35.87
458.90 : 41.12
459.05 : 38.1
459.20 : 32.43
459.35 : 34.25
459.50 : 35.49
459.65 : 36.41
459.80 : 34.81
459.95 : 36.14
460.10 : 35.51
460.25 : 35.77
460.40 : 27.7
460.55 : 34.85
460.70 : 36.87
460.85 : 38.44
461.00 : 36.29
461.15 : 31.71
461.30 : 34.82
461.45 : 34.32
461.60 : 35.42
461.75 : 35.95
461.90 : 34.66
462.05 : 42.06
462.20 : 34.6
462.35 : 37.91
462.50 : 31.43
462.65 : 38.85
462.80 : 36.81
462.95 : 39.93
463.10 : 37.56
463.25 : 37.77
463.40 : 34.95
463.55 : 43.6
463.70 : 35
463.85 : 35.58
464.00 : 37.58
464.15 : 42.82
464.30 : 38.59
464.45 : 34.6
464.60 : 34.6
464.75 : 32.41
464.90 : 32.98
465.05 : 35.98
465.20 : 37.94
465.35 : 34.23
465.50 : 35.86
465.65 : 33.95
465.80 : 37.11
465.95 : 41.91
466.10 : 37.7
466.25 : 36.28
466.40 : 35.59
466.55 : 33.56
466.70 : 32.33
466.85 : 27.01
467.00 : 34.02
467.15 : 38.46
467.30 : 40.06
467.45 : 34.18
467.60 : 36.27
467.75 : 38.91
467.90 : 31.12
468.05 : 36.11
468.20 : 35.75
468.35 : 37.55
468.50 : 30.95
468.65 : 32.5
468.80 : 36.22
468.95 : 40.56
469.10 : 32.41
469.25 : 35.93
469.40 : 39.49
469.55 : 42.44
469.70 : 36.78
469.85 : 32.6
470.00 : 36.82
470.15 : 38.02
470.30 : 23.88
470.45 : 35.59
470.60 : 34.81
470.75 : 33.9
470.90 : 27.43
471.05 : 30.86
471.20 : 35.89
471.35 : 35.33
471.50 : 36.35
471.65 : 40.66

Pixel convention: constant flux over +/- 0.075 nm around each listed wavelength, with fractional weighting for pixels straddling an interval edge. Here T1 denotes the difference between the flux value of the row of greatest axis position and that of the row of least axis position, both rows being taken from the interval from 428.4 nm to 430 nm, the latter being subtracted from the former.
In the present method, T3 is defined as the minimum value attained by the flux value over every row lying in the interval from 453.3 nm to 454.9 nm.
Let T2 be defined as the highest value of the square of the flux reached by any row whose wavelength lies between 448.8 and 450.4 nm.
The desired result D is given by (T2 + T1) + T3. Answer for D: 1656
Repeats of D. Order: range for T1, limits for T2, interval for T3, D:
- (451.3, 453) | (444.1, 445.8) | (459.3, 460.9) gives 1147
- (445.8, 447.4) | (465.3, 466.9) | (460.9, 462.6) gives 1796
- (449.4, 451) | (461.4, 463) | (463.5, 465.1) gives 1812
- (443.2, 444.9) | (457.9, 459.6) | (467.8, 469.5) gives 1722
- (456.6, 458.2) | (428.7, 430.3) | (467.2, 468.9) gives 653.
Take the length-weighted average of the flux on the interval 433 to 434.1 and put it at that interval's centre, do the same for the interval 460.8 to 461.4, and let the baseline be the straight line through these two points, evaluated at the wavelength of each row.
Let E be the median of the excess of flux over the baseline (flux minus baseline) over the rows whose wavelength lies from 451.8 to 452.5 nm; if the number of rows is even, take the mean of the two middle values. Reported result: 4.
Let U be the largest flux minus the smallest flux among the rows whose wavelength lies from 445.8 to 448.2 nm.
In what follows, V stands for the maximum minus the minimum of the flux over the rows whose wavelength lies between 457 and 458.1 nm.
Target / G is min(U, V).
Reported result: 9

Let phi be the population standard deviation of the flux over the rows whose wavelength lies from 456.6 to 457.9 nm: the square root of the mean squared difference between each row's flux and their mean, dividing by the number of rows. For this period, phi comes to 3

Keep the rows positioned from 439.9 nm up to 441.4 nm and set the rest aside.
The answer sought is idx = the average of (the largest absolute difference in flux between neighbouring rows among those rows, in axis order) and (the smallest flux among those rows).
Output 14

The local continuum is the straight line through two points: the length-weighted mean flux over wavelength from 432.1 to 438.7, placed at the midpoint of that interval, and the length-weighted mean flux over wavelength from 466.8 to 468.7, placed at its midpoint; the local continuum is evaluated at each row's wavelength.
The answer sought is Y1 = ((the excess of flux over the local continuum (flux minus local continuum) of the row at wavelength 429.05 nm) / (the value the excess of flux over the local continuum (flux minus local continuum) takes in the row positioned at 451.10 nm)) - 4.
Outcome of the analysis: -6.8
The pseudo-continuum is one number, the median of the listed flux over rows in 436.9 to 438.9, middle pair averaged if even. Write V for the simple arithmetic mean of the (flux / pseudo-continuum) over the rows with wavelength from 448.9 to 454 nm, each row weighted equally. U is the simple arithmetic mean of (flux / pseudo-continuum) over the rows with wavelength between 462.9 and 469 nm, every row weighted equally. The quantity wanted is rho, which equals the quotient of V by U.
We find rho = 0.93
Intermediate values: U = 1.22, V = 1.13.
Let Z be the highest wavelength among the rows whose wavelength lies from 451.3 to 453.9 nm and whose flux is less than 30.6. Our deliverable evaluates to 453.65 nm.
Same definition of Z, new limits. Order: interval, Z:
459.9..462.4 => 460.40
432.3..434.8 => 434.30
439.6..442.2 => 441.65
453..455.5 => 453.65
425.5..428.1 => 428.00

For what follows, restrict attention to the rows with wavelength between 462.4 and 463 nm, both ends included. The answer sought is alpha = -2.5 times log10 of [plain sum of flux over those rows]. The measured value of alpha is -5.4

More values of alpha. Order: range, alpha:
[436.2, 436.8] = -5.2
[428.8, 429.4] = -4.7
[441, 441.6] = -5.1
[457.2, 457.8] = -5.4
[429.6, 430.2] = -4.6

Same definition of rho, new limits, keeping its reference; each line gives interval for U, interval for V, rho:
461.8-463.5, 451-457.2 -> 0.94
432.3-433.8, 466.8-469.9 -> 1.36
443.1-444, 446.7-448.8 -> 1.09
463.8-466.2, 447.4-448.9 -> 0.88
